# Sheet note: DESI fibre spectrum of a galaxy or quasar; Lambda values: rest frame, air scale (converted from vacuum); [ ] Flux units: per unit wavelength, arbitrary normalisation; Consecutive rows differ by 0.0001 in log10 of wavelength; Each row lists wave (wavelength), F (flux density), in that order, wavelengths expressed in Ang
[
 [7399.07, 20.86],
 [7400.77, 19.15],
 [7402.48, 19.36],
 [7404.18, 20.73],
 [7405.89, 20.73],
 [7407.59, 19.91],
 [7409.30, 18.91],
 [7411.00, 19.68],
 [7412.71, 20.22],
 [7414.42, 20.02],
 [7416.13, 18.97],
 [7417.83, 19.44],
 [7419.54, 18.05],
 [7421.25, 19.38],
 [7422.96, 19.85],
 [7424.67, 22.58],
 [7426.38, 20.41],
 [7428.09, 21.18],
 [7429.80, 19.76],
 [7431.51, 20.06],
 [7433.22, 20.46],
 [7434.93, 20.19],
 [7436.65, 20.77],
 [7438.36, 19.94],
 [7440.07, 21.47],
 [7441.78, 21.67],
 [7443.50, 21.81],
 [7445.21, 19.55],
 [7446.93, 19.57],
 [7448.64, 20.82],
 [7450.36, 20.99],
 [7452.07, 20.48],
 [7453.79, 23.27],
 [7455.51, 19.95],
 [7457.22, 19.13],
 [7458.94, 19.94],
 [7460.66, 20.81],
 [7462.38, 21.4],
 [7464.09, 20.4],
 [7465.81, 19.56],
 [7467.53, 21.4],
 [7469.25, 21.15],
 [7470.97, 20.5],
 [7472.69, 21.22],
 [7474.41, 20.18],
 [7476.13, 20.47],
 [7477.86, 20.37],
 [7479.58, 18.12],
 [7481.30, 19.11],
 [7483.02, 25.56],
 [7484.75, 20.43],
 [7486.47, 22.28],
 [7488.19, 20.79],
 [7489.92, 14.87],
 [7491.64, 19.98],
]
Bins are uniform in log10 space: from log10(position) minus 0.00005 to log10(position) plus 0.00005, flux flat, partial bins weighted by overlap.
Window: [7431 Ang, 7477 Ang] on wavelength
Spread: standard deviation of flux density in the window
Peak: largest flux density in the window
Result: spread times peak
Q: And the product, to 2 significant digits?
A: 20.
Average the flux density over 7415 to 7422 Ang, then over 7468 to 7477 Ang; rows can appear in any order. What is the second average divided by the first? 1.09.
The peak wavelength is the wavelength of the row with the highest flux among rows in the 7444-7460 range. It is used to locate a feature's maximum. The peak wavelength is 7453.79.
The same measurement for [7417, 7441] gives 7424.67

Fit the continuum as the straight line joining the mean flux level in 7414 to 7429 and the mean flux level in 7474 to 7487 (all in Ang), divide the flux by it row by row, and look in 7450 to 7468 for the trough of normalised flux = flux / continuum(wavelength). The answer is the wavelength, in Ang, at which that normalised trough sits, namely 7457.22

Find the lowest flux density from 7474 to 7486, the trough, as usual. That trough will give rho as 18.12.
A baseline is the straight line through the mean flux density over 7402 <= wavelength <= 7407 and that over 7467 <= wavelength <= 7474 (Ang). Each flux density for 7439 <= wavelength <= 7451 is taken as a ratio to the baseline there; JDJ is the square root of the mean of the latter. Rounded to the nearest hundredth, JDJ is 1.00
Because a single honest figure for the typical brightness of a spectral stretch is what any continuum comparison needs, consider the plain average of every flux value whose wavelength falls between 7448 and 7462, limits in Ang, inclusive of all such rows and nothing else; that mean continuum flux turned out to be 20.7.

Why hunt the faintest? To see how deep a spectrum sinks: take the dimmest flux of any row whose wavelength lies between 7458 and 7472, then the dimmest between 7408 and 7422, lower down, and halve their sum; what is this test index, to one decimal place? 18.8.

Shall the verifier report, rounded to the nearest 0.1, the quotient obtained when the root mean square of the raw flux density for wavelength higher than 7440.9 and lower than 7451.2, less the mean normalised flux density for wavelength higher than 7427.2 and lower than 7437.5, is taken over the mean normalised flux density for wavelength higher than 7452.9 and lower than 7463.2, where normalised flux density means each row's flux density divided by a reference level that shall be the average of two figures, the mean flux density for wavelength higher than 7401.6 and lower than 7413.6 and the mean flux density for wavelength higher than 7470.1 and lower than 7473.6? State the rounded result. 19.4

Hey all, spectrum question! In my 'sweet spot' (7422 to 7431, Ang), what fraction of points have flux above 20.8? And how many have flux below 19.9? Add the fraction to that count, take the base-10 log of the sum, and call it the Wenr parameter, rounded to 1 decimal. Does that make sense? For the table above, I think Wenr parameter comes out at 0.4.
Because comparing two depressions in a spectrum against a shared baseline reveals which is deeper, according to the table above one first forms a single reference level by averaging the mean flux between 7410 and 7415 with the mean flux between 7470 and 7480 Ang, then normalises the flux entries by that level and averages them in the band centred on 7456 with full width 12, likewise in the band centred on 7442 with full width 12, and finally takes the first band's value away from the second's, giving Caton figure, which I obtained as 0.001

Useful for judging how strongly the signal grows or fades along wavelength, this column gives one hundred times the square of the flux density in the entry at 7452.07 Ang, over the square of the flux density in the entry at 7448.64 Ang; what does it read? 97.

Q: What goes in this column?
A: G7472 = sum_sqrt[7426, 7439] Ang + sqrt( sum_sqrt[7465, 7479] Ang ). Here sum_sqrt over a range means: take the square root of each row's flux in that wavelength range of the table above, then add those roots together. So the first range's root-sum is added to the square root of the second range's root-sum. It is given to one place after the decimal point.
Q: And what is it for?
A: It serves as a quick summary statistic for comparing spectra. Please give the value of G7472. 42.1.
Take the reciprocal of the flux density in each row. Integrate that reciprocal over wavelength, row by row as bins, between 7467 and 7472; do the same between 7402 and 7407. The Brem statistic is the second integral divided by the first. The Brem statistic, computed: 1.0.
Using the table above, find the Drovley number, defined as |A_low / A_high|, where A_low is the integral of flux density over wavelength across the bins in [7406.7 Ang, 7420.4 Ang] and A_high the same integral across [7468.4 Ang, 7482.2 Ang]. 0.96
